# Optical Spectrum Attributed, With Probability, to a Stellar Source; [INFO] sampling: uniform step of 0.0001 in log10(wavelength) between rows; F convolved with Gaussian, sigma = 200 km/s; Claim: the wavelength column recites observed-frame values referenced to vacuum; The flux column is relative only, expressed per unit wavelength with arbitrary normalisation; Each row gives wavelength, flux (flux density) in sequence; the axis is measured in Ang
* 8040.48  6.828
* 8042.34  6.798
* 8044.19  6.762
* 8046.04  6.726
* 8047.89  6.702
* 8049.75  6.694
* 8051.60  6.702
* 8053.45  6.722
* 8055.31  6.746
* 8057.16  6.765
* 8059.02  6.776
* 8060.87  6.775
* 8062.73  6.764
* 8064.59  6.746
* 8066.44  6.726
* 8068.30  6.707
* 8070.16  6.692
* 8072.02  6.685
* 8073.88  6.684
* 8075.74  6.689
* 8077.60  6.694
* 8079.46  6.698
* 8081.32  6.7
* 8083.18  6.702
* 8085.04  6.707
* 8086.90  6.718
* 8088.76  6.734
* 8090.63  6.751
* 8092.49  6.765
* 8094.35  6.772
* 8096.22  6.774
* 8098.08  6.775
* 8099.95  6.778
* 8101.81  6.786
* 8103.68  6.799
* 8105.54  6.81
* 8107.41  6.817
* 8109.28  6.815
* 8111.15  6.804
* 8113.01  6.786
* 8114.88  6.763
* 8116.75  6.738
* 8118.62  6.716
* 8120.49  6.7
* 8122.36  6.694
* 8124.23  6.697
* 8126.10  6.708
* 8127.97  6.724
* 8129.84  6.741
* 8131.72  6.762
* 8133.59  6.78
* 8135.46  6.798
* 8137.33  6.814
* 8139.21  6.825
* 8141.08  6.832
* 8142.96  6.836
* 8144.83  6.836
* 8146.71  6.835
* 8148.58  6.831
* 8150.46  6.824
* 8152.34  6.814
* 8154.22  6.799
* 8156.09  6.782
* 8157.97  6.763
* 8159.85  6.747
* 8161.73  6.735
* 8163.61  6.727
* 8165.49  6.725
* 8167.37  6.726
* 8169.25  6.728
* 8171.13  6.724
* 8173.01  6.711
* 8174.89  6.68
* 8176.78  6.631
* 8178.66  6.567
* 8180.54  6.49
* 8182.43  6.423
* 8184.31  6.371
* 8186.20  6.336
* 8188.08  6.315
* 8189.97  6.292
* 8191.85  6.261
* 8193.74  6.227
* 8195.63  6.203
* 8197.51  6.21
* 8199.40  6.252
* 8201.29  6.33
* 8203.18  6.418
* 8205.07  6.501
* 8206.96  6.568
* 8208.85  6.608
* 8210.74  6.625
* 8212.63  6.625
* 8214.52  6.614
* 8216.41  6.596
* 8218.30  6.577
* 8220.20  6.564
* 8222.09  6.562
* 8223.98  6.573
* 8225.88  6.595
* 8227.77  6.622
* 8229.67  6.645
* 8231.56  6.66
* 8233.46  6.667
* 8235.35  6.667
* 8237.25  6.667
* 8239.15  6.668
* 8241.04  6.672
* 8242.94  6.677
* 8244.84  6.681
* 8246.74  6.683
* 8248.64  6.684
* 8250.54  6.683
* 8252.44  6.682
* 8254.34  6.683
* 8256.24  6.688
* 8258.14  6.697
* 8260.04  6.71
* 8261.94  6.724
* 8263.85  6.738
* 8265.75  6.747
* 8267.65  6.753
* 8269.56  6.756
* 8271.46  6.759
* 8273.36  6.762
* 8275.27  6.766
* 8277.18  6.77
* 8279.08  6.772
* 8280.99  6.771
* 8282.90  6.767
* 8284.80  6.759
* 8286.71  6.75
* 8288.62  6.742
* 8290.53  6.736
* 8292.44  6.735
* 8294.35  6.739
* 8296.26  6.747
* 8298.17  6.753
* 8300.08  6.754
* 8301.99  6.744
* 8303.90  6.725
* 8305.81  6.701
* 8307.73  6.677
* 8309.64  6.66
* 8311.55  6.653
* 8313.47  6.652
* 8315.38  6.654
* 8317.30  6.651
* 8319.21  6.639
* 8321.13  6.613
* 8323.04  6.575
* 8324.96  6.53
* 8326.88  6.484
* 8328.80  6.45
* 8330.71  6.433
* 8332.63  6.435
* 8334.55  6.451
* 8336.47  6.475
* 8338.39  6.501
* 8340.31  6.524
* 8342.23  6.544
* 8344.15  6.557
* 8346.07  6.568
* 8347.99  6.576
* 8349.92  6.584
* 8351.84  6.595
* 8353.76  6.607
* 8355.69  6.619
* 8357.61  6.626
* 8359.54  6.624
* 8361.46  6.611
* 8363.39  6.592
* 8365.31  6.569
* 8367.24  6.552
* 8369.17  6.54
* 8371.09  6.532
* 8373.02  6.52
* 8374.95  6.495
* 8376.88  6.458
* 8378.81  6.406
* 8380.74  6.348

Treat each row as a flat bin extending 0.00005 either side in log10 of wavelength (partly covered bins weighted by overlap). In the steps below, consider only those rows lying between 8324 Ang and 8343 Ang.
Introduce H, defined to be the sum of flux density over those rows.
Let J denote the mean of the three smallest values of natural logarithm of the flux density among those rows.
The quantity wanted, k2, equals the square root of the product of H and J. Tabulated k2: 11.0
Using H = 64.8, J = 1.86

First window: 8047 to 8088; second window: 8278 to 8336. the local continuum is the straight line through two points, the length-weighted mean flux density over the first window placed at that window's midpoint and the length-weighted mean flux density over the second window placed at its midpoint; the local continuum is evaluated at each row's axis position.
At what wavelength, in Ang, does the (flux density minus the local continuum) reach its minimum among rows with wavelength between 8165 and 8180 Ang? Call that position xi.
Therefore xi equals 8178.66 Ang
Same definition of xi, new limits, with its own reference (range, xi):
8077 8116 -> 8077.60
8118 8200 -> 8195.63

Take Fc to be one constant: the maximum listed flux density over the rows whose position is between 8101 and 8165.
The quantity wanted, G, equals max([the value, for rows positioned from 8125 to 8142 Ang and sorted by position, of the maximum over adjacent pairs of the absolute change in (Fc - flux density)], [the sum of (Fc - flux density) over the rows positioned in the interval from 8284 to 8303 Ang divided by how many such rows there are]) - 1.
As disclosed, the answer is -0.910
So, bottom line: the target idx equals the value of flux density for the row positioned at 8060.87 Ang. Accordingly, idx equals 6.775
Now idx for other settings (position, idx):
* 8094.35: 6.772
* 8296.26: 6.747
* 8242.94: 6.677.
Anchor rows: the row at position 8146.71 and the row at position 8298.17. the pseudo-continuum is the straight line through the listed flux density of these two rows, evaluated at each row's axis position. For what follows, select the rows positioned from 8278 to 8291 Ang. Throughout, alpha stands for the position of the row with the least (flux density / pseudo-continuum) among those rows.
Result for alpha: 8290.53 Ang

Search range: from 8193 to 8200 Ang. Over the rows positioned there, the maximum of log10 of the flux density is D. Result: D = 0.796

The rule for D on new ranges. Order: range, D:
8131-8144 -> 0.835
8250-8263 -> 0.828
